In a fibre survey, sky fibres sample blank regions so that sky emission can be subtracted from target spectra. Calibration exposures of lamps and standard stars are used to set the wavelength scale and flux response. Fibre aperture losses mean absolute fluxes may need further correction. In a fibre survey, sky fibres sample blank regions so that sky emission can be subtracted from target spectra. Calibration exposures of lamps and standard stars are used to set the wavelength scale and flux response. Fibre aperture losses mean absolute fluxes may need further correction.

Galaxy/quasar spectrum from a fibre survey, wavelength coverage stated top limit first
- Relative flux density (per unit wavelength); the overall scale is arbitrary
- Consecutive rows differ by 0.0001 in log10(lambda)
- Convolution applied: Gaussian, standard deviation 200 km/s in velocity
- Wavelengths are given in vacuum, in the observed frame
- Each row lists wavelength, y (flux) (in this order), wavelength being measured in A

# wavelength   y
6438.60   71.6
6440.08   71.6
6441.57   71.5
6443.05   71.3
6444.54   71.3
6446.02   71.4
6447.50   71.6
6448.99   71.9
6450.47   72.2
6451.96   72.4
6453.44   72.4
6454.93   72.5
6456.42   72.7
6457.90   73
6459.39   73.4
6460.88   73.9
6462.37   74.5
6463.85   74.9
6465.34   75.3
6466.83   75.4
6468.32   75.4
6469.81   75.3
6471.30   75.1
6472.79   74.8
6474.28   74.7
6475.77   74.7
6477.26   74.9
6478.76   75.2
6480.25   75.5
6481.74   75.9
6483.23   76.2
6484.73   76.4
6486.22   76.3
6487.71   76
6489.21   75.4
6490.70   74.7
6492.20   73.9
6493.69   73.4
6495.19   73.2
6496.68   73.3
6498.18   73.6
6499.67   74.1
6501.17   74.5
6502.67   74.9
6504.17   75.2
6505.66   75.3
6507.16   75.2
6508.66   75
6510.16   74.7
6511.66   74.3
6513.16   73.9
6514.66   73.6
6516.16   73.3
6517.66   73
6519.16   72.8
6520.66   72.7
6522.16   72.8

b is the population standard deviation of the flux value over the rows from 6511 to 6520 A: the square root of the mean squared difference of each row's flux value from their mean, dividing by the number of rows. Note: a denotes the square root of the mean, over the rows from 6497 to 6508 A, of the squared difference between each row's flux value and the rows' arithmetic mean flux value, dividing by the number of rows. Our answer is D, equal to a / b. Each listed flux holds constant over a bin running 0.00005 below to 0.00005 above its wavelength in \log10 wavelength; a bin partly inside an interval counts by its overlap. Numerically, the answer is 1.16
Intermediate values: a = 0.60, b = 0.5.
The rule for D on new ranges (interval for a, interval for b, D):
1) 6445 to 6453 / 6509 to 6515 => 0.89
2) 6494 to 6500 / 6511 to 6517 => 0.95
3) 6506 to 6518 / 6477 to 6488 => 1.48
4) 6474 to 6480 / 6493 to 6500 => 0.64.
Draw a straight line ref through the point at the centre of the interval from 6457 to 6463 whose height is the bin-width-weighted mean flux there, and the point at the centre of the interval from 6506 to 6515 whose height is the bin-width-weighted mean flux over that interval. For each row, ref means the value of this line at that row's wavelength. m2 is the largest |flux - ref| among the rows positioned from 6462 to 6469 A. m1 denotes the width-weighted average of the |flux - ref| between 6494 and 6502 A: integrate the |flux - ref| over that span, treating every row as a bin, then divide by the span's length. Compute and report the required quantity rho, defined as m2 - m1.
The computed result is 1.0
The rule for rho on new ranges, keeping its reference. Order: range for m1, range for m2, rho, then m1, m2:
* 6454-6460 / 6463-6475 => 0.9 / 0.73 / 1.6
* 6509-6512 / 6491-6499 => 0.8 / 0.26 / 1.0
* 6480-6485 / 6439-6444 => 0.1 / 1.99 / 2.1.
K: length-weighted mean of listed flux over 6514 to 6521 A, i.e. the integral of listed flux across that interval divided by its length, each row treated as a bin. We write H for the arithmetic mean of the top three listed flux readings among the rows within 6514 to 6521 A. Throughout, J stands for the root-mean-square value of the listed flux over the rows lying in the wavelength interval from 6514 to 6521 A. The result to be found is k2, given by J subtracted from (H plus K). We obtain 73.3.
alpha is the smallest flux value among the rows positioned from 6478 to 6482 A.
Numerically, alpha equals 75.2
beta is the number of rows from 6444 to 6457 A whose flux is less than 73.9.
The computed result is 9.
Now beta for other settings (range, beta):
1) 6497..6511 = 1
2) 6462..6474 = 0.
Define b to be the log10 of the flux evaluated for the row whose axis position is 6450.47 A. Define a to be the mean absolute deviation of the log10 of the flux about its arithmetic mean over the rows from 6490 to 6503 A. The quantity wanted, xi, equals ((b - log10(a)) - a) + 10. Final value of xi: 14.4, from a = 0.0031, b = 1.86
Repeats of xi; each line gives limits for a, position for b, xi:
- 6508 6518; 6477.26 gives 14.3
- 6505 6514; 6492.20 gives 14.5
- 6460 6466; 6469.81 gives 14.5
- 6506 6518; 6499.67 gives 14.3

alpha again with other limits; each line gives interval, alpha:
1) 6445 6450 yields 71.4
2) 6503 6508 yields 75.2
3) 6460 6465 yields 73.9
